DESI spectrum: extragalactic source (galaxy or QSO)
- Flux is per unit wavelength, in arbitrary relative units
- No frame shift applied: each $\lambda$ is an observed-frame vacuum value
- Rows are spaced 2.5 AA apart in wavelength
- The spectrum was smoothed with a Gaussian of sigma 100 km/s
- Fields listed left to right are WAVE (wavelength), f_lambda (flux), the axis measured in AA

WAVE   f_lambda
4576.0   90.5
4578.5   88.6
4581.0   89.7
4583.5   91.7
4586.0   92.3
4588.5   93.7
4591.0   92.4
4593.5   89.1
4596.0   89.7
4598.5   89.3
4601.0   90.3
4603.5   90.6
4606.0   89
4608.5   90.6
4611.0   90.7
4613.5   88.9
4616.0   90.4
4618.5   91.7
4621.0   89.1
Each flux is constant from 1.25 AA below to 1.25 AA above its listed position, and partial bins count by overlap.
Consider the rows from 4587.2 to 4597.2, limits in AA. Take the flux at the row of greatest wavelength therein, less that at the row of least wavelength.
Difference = -4.0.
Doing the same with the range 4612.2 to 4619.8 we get 2.8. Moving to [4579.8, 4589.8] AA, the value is 4.0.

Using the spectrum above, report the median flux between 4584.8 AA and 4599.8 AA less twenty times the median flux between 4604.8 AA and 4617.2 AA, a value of -1717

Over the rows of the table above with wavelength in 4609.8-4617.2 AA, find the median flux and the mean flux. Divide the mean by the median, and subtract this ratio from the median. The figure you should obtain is 89.4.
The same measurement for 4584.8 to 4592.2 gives 91.4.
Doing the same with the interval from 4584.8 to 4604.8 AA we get 89.4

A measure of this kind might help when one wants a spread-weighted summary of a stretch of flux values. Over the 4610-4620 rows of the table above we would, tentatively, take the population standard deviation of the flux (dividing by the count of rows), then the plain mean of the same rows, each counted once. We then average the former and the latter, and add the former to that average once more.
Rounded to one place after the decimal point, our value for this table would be 46.7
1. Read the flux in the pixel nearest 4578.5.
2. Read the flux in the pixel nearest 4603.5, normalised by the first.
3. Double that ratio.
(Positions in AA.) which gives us 2.05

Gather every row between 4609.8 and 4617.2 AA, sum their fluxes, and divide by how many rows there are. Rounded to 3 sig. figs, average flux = 90.0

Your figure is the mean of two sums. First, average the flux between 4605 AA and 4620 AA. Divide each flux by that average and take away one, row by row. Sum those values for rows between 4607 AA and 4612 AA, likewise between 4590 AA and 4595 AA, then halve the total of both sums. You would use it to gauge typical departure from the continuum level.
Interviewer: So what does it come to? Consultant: 0.011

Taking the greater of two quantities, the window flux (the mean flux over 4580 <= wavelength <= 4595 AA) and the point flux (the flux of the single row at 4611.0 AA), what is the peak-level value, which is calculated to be 91.5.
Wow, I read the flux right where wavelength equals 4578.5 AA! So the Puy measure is 88.6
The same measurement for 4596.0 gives 89.7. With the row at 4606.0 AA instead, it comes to 89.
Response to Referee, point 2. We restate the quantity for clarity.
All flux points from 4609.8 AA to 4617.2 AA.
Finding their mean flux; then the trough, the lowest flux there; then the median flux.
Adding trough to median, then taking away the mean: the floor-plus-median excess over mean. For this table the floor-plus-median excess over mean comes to 89.3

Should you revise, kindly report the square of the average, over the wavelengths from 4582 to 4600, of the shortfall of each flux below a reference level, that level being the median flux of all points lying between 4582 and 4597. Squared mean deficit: 0.7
